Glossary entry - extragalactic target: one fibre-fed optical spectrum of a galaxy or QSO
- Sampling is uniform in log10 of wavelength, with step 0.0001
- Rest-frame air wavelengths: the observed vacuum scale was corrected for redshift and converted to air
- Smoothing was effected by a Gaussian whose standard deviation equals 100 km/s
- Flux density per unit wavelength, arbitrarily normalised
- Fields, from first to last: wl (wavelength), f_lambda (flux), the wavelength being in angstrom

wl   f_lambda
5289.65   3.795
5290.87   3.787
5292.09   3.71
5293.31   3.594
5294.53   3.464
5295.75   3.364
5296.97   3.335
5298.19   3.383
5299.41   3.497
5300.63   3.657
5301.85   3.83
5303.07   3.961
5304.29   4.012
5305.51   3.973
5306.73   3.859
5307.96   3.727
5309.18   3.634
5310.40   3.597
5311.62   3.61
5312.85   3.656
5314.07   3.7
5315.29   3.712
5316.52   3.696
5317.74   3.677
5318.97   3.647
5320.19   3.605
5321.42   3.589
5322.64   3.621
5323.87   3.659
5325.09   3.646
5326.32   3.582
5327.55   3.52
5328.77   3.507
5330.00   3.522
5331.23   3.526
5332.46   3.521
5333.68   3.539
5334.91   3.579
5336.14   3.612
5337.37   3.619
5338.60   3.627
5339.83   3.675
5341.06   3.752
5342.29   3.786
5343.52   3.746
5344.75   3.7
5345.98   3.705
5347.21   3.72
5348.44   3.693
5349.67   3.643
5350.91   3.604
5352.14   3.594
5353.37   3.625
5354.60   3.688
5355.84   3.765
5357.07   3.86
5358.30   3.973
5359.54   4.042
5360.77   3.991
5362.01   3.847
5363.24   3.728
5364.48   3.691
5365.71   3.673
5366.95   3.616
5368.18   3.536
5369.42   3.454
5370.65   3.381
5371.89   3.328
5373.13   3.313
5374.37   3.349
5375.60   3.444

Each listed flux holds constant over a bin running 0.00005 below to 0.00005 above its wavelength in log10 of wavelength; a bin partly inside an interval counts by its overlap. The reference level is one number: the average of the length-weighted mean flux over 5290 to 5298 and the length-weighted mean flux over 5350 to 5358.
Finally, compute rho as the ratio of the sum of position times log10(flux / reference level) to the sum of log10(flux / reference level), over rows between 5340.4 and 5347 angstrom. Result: 5343.2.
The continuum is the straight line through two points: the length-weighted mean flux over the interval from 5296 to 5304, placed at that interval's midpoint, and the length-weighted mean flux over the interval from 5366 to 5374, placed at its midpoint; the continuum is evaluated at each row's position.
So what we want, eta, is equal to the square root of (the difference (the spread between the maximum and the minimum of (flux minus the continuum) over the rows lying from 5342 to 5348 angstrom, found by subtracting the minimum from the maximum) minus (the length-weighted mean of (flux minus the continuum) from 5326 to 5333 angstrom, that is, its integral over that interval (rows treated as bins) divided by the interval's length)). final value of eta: 0.31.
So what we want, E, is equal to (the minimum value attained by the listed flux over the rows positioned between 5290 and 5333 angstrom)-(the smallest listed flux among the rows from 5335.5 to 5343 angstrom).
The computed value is -0.28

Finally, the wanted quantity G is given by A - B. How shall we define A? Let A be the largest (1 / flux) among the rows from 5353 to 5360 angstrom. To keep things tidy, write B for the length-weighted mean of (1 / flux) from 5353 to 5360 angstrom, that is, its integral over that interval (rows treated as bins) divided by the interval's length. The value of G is 0.014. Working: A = 0.276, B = 0.262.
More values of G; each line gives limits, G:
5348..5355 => 0.003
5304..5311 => 0.014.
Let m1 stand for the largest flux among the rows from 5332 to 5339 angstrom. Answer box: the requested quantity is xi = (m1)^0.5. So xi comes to 1.90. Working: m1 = 3.627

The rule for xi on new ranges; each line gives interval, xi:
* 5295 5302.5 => 1.96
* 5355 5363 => 2.01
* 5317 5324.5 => 1.92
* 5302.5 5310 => 2.00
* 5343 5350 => 1.94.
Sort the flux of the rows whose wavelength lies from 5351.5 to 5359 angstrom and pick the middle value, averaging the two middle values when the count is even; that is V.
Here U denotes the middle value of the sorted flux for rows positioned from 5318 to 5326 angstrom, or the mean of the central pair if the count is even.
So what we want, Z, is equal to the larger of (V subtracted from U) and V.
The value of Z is 3.73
